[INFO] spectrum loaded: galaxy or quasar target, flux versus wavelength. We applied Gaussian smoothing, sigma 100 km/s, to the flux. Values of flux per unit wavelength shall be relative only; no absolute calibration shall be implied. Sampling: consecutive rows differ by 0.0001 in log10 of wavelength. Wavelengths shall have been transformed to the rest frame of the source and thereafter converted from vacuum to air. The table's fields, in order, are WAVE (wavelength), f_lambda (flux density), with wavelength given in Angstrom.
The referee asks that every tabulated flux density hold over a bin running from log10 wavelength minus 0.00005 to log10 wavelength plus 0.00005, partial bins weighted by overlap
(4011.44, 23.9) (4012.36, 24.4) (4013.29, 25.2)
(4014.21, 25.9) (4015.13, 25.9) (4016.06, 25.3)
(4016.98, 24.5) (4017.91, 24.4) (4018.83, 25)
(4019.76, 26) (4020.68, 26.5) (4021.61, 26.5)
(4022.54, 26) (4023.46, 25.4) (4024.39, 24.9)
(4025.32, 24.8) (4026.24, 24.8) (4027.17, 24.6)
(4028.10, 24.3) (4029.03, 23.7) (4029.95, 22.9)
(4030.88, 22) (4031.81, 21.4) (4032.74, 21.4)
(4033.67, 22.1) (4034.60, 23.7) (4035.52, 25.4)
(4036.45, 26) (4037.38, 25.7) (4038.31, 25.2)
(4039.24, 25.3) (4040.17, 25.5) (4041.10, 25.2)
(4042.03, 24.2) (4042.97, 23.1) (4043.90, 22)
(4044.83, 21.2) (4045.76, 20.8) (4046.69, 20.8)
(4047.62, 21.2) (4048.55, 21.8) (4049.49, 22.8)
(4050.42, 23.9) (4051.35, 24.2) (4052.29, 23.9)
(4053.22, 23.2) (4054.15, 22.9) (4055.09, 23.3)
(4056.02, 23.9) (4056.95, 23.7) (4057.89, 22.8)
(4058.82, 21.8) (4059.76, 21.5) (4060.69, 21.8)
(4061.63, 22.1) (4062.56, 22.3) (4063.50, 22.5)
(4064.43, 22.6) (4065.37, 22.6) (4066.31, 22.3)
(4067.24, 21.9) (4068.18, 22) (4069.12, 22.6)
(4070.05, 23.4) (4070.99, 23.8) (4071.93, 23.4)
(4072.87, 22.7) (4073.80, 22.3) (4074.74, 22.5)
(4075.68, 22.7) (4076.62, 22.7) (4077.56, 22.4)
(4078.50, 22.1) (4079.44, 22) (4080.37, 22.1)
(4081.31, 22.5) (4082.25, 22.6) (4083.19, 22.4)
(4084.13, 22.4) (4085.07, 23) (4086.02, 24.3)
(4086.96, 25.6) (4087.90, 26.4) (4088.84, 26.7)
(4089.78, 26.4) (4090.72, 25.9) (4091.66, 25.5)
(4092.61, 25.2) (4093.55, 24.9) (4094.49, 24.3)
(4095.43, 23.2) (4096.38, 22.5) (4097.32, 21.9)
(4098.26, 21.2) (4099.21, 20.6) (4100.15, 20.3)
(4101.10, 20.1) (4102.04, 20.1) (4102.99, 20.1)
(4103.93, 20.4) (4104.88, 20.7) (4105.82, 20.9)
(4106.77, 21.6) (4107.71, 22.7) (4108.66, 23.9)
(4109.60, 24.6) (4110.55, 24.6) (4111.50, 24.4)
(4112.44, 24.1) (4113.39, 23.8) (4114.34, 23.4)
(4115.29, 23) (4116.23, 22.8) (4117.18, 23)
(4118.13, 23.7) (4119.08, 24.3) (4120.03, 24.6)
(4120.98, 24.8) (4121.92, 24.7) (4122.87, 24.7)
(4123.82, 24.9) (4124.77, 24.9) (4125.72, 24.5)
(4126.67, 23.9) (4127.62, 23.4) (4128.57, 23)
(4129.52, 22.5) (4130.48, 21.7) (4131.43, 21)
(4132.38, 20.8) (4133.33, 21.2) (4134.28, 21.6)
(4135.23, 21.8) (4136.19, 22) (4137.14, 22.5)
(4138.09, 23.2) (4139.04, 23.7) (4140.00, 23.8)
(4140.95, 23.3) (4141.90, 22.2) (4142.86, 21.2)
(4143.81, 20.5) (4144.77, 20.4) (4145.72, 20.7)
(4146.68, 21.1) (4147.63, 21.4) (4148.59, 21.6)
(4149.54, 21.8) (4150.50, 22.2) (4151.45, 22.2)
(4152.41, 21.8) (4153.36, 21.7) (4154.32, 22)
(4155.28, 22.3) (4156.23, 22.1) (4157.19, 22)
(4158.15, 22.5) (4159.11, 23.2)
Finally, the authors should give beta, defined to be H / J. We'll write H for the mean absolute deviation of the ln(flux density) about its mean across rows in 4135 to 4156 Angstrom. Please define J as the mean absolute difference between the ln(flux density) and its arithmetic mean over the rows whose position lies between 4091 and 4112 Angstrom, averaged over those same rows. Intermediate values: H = 0.032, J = 0.077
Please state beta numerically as 0.4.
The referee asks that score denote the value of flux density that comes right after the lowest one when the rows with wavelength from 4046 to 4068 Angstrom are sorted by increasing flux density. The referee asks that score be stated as 21.2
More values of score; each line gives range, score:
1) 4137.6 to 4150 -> 20.5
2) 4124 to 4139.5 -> 21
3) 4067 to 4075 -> 22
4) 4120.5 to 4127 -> 24.5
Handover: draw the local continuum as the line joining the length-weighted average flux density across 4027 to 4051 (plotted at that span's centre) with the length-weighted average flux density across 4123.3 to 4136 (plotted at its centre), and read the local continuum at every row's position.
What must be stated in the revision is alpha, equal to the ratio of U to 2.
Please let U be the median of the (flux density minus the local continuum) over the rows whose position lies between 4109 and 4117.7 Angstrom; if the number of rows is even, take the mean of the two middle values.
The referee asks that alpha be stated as 0.5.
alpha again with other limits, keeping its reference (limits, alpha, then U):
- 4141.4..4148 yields -0.7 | -1.5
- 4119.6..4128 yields 1.0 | 2.0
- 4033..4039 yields 1.0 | 2.0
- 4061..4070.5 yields -0.4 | -0.7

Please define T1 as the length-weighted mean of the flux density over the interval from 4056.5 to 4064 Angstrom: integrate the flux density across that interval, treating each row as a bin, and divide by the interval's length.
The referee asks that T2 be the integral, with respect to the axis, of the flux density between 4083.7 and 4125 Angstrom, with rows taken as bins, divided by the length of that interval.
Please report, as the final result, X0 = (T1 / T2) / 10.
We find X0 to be 0.095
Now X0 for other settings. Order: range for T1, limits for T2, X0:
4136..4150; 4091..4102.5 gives 0.097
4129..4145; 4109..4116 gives 0.092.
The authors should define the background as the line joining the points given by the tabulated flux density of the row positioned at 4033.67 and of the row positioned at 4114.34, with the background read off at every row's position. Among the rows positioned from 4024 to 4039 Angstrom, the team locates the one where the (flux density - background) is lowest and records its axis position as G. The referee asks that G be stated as 4032.74 Angstrom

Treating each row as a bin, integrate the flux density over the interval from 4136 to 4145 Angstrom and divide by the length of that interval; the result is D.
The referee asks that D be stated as 22.3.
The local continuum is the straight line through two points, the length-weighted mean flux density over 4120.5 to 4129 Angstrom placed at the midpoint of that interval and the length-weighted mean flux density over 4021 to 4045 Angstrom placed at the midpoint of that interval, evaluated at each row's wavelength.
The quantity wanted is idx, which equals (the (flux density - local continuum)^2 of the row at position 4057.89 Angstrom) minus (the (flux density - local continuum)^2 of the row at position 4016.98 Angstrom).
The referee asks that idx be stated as 1.9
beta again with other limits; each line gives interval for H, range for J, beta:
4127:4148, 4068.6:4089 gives 1.0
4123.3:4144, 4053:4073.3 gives 2.0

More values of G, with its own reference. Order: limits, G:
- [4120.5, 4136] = 4132.38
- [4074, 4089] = 4079.44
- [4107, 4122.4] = 4116.23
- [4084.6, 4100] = 4099.21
